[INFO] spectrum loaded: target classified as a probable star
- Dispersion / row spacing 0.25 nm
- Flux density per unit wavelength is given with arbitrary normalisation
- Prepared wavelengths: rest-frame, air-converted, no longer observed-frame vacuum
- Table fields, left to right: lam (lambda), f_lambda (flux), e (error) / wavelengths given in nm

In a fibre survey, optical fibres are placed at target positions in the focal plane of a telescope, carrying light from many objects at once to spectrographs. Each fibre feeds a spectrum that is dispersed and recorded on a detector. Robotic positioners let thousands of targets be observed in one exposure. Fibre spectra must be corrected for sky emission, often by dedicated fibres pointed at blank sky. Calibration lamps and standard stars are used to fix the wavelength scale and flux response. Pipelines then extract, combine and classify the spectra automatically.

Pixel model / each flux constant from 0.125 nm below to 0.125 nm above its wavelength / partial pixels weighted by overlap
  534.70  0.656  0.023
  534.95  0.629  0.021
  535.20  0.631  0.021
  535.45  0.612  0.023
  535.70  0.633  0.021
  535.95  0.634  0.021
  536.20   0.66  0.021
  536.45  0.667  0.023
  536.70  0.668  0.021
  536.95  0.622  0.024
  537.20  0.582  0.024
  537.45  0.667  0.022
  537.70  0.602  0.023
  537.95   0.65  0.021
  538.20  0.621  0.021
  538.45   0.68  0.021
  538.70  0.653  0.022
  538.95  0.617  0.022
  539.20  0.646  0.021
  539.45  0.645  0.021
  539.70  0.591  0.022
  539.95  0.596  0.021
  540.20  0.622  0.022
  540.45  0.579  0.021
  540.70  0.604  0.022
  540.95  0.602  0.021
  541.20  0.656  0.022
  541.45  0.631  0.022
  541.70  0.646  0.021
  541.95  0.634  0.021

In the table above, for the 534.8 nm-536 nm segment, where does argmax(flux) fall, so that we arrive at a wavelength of 535.95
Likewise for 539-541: 539.20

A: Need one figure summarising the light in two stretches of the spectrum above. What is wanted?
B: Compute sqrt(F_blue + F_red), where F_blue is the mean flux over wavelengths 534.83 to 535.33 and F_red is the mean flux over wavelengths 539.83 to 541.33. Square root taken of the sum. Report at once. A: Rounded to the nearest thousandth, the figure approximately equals 1.113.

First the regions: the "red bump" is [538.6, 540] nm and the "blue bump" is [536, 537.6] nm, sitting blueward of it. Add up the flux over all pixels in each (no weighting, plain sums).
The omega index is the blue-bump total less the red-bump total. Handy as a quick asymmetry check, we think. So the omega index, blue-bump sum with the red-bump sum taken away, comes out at 0.12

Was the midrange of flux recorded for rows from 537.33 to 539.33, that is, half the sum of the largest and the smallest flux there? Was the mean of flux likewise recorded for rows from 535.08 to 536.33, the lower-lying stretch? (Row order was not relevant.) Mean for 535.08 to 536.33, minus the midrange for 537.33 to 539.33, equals -0.007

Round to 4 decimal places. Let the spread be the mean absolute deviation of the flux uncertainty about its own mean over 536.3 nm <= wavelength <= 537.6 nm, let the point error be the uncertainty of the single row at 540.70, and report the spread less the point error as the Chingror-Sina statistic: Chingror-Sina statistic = -0.0210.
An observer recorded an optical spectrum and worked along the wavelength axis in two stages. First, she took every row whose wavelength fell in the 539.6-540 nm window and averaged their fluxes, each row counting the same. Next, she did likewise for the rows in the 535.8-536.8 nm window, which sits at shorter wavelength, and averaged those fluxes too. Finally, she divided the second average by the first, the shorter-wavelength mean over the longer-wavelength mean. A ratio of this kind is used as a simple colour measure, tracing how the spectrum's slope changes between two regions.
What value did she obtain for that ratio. 1.11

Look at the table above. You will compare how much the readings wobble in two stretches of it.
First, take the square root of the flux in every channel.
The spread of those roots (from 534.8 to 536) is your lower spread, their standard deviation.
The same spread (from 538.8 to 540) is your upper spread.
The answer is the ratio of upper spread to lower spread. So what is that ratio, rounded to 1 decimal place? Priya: 2.9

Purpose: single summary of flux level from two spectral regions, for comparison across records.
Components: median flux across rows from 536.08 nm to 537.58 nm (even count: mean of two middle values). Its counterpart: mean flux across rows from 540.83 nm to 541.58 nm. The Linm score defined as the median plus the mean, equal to 1.29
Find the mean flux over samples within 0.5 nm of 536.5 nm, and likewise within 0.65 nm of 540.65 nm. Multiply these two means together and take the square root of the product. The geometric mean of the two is 0.633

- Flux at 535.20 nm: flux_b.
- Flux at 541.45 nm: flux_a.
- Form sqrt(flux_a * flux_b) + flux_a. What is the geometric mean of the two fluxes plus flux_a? 1.26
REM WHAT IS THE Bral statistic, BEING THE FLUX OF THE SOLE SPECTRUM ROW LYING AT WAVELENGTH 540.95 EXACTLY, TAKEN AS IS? 0.602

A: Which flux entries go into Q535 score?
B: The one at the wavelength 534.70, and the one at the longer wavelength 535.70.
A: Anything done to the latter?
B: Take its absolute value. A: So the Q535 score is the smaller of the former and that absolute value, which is 0.633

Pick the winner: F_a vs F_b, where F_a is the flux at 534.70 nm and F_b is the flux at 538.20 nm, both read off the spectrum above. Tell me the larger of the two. 0.656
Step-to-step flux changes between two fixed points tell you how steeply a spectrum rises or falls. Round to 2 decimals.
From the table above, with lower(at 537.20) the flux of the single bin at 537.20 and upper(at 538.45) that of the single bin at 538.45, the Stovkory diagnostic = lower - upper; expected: -0.10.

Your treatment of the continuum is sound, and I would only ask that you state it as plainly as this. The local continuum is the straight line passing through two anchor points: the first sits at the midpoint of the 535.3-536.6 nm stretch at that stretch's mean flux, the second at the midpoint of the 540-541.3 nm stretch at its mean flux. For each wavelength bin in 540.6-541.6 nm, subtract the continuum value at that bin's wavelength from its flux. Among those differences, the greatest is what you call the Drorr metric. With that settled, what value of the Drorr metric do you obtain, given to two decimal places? 0.05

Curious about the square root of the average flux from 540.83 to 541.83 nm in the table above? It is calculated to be 0.796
